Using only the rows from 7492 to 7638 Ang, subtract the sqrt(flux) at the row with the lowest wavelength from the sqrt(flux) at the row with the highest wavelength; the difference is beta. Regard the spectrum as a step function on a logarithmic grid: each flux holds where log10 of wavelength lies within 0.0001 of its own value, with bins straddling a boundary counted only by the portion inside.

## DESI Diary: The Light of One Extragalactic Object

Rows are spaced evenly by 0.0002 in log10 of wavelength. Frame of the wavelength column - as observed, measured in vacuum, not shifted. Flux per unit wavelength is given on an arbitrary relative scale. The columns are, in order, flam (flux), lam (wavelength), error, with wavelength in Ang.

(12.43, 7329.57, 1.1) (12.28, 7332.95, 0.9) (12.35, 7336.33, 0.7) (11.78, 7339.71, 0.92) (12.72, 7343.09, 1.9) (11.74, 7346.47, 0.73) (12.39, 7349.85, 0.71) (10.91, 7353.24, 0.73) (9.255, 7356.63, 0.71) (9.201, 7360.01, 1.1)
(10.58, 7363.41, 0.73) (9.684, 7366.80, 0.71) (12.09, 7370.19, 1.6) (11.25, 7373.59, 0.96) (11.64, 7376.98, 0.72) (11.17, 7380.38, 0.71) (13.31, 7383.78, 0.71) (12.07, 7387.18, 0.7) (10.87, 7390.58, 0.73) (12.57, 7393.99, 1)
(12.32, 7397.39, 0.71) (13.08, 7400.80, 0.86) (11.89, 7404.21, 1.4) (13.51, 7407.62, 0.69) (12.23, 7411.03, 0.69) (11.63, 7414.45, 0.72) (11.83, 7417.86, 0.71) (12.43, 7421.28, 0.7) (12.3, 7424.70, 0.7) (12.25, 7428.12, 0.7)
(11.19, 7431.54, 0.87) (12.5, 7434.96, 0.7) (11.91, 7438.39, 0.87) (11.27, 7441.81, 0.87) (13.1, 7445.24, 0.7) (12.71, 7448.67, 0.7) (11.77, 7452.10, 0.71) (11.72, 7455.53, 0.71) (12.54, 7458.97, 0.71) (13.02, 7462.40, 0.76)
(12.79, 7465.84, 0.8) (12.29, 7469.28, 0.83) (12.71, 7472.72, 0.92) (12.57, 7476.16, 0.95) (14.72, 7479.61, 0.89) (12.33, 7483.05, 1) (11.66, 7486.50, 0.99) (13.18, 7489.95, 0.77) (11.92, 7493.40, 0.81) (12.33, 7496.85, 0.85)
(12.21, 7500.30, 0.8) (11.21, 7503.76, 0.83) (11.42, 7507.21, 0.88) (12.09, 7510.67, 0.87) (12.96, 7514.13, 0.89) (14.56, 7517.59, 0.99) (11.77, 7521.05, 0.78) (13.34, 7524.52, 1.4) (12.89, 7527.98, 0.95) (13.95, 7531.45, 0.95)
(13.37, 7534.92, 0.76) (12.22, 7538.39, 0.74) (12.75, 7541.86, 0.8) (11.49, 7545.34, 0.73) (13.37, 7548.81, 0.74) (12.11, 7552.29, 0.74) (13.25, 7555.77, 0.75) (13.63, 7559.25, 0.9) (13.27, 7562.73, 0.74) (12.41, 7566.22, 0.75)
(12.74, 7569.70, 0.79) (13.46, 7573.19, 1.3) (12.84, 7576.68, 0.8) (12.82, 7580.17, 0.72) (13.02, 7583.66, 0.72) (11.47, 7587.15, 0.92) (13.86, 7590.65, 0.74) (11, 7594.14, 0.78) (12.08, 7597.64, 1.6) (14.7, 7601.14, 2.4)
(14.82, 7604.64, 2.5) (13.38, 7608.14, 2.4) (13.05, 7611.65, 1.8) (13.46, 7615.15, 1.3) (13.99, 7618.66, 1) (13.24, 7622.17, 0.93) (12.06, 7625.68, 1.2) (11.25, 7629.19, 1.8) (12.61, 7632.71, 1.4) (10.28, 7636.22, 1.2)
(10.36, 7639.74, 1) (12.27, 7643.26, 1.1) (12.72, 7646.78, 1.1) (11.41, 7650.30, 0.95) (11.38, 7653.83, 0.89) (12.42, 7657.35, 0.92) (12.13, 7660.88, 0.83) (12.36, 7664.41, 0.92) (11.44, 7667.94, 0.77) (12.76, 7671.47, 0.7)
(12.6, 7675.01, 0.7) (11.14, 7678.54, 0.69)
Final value -0.2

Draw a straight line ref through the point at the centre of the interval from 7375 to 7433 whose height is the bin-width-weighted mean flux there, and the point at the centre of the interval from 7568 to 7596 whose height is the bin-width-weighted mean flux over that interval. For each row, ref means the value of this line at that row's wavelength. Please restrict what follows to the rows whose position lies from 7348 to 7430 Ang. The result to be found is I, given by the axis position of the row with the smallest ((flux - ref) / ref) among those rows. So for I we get 7360.01 Ang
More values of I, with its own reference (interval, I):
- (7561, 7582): 7566.22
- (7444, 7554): 7503.76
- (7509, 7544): 7521.05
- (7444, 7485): 7455.53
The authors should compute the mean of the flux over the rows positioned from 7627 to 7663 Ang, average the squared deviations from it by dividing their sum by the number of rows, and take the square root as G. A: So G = 0.84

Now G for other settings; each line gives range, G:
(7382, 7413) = 0.77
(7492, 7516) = 0.54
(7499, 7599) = 0.88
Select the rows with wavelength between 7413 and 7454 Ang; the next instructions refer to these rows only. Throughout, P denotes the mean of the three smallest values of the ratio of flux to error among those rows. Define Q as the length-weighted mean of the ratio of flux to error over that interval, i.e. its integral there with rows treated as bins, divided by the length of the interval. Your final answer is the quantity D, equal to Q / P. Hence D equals 1.24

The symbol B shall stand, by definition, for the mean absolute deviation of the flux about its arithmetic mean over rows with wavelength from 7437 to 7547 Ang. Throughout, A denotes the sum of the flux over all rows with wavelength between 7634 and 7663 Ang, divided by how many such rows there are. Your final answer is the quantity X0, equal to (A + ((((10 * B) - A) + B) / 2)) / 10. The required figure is 0.95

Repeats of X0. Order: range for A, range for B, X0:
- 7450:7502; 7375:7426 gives 0.94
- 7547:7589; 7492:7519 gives 1.03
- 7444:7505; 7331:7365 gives 1.21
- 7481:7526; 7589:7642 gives 1.29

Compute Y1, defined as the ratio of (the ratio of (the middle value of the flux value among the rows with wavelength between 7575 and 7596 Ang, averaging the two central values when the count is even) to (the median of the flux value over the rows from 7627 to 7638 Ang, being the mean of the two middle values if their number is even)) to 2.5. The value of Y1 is 0.46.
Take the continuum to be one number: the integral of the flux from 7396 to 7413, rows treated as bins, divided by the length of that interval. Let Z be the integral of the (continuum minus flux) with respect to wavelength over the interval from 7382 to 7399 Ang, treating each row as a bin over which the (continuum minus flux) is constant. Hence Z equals 6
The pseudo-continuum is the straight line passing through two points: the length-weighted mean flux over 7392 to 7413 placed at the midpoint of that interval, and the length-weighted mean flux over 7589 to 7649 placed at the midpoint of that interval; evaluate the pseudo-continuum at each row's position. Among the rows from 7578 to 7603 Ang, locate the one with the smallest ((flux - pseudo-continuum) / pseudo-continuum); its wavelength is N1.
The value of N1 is 7594.14 Ang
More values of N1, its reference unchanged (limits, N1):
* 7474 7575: 7503.76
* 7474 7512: 7503.76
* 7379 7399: 7390.58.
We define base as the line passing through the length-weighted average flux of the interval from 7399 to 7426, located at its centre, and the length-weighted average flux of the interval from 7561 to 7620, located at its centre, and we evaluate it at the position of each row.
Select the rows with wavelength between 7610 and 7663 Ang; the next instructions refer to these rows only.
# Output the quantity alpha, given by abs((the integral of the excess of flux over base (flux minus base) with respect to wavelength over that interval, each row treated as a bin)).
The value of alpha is 58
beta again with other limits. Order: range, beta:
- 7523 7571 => -0.1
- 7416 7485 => 0.1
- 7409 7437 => 0.0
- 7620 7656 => -0.3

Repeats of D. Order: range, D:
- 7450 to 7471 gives 1.04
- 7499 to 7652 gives 2.24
